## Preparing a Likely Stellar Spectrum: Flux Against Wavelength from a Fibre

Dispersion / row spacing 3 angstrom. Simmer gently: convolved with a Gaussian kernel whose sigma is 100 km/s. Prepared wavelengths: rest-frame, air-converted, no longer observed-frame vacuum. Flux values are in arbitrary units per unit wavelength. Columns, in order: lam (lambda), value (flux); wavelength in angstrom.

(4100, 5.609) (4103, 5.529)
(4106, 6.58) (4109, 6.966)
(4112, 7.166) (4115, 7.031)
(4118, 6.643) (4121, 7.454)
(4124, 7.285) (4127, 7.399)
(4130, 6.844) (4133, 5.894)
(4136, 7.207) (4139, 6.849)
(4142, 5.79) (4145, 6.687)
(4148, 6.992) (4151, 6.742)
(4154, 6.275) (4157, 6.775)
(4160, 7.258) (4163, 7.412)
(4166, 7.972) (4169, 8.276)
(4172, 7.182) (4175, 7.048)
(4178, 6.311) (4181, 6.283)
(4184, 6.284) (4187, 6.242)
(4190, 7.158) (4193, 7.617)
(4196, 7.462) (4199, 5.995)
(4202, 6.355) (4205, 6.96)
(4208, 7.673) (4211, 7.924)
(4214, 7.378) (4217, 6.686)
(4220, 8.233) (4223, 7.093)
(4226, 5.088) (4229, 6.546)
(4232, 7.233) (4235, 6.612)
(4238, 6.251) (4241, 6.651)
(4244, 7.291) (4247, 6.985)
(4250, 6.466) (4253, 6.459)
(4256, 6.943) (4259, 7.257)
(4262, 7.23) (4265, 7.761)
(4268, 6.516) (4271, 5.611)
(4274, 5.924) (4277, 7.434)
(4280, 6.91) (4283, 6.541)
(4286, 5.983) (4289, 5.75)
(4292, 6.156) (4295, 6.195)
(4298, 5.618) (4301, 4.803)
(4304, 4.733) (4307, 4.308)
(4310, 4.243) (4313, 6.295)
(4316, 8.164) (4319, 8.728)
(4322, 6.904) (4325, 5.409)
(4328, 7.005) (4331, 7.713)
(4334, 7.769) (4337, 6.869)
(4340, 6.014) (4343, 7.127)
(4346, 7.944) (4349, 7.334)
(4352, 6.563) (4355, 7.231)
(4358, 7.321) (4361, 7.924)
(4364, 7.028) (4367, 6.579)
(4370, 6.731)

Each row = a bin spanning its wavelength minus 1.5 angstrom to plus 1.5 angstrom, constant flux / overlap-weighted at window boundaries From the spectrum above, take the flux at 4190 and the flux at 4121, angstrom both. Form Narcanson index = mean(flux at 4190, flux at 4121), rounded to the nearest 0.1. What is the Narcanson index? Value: 7.3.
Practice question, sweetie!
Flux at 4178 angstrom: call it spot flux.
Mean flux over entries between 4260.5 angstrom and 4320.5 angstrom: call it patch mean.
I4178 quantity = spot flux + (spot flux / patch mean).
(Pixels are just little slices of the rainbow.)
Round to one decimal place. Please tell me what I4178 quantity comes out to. 7.3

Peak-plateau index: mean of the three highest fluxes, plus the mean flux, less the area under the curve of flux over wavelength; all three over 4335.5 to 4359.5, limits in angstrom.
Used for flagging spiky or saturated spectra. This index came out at -155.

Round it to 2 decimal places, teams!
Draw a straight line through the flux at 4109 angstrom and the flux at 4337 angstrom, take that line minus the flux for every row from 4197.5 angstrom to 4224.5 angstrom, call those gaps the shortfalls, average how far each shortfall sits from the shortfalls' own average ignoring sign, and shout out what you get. 0.59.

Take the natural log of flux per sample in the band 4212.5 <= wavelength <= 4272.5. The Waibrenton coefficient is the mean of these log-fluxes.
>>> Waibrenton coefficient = 1.91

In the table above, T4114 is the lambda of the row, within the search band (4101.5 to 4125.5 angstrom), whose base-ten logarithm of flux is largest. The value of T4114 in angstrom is 4121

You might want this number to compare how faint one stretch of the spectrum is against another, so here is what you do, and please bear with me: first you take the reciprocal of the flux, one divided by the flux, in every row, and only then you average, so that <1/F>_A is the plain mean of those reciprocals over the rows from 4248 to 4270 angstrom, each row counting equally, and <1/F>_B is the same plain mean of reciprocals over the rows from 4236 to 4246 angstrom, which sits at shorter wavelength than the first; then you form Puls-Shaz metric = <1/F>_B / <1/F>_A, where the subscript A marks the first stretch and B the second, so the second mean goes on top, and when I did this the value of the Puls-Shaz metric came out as 1.03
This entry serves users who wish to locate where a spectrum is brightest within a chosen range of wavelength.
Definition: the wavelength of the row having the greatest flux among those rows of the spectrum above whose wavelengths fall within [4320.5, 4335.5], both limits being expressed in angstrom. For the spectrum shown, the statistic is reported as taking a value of 4334 angstrom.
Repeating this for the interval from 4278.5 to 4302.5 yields 4280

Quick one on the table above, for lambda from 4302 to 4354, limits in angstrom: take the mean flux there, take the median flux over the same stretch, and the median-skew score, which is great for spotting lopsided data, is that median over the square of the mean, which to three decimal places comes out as 0.156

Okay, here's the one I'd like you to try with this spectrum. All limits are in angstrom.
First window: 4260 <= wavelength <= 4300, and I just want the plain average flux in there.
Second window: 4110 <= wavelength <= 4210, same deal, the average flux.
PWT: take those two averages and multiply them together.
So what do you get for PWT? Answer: 44.5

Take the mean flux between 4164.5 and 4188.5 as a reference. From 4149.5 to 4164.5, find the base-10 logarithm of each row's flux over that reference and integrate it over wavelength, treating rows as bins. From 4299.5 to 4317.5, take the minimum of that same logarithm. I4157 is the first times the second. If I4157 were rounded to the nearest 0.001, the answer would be 0.014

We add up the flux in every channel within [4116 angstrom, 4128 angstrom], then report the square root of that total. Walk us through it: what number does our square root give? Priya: 5.36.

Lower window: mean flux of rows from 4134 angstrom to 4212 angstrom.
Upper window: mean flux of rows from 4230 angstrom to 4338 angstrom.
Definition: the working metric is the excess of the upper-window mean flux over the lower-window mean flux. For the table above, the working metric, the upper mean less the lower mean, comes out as -0.4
